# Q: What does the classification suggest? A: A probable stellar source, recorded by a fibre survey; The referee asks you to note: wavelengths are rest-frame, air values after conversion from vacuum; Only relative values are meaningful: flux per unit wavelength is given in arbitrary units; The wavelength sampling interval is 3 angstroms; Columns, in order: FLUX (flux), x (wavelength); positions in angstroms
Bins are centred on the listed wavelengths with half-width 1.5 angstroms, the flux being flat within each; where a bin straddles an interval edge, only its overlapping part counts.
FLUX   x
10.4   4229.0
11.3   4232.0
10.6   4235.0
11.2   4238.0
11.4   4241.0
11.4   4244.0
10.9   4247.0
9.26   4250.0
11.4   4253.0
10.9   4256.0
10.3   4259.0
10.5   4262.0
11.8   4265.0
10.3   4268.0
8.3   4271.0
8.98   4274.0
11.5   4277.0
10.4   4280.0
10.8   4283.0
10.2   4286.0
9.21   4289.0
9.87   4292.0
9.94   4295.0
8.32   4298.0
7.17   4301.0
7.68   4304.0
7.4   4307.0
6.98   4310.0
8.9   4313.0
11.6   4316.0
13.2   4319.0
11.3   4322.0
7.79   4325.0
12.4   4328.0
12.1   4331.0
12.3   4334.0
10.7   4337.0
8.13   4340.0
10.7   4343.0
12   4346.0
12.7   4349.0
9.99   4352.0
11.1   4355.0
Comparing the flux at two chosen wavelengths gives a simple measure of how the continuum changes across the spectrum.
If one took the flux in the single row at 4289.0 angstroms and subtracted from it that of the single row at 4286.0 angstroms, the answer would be -1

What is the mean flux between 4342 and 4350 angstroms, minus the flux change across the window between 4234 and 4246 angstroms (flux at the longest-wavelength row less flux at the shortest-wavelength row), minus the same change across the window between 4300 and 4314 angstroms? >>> 9.3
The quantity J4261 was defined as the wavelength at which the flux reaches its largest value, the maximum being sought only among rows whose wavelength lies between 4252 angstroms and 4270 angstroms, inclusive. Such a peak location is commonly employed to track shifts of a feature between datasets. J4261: 4265.0 angstroms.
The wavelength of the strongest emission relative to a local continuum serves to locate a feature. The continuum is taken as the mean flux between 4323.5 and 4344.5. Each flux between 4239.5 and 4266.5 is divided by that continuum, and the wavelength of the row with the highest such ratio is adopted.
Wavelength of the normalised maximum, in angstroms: 4265.0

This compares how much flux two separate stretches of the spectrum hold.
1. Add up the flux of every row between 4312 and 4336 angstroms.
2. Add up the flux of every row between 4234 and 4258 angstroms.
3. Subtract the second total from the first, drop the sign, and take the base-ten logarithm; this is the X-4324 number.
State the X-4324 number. 0.40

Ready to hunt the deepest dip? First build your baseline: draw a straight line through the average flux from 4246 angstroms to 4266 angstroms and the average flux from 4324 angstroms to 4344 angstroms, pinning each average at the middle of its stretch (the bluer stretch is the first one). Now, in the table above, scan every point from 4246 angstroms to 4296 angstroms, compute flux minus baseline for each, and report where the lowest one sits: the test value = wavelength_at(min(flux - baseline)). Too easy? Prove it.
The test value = 4271.0 angstroms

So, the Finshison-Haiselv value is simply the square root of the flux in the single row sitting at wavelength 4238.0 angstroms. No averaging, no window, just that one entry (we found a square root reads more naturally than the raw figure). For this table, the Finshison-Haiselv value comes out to 3.35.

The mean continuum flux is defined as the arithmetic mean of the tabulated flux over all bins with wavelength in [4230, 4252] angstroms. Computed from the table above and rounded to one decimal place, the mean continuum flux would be 10.9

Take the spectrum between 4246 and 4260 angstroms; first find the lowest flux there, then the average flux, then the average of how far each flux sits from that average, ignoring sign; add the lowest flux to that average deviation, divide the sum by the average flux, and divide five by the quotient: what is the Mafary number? 5.34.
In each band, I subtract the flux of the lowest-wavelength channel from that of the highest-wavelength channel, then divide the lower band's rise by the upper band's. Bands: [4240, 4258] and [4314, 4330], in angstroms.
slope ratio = -0.6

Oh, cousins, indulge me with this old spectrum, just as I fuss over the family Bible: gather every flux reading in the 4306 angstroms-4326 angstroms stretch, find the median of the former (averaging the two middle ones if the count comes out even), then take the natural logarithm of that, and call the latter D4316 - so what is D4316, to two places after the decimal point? 2.19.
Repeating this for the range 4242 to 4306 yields 2.33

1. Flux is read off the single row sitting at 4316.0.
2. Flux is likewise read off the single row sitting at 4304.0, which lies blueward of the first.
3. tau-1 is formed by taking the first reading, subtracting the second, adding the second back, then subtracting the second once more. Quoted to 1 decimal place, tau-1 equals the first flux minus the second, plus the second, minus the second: 3.9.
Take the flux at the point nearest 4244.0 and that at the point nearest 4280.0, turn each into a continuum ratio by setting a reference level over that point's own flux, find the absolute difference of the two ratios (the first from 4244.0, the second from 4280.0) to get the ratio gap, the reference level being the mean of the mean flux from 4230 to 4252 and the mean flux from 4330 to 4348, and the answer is 0.092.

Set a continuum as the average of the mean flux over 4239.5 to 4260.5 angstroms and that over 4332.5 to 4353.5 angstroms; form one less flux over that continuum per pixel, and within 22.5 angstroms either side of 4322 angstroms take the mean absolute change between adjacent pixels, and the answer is 0.162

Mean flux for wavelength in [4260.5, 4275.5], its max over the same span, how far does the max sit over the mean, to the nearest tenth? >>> 1.8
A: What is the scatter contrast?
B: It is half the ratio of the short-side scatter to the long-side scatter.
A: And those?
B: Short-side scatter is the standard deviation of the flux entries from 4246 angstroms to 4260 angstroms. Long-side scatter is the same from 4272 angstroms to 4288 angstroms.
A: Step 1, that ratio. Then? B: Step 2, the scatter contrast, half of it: 0.44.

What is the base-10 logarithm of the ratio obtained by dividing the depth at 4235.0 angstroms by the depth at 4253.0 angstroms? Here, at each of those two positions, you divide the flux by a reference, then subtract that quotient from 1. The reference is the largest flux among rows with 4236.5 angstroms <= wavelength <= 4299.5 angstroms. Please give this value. 0.5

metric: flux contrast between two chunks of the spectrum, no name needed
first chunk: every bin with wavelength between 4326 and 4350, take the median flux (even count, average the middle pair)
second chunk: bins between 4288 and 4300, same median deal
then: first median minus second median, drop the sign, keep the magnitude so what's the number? 2.5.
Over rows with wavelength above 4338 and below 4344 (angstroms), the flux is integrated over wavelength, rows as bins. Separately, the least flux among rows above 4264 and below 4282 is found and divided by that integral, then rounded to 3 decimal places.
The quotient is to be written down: 0.147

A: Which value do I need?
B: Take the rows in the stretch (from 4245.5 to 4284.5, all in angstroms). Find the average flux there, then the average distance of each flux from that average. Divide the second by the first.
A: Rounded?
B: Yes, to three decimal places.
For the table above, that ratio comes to 0.073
